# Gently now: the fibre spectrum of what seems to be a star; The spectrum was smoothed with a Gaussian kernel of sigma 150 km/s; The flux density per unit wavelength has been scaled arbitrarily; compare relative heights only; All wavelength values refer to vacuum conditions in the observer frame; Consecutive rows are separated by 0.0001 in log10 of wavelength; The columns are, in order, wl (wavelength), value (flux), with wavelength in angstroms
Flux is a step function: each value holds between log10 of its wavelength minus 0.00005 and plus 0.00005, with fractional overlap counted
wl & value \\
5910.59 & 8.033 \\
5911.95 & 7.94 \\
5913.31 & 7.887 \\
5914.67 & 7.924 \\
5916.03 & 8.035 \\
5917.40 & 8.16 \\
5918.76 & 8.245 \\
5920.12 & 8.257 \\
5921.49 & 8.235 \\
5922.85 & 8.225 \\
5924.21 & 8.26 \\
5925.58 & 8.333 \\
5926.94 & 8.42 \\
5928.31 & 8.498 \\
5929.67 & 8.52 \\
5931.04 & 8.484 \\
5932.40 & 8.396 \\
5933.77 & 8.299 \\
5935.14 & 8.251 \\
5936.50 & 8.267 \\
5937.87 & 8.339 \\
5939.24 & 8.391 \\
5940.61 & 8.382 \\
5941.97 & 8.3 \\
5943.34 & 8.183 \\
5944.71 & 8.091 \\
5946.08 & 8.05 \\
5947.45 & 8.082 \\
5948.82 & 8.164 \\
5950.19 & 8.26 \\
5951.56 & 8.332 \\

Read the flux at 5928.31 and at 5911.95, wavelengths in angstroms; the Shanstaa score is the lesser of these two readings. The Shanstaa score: 7.94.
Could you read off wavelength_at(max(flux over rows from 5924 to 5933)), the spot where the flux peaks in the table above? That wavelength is 5929.67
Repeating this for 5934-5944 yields 5939.24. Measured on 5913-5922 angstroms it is 5920.12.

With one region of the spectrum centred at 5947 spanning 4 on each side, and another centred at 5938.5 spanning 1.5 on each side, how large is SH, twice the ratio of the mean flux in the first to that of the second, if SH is 1.95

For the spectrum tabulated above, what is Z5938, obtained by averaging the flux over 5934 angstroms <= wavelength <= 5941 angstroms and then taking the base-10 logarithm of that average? 0.920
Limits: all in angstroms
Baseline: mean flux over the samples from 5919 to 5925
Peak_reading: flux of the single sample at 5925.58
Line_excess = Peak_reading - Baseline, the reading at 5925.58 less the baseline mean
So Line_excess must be 0.09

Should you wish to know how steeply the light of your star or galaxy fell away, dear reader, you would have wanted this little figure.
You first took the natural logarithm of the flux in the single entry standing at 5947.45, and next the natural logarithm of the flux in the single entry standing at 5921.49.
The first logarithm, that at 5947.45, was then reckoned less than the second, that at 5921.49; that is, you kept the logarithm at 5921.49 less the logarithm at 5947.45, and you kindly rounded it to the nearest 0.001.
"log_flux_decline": 0.019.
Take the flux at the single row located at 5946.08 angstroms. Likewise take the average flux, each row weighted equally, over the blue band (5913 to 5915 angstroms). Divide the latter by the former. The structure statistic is 0.98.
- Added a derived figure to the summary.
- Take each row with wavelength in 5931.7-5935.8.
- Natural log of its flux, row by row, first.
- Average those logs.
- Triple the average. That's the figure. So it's 6.35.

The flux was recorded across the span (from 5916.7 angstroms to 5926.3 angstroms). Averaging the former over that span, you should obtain 8.24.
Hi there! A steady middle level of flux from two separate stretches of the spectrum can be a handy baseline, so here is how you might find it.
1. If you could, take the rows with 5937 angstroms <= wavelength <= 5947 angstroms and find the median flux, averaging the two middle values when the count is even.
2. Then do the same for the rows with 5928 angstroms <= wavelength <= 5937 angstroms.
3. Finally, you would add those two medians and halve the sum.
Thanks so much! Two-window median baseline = 8.35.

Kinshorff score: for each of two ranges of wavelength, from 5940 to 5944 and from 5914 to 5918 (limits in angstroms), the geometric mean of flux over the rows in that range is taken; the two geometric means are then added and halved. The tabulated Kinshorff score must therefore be 8.16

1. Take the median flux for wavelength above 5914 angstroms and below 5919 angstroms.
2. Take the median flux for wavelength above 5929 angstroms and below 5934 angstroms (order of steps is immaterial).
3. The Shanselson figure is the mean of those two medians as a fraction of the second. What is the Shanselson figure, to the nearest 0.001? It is 0.980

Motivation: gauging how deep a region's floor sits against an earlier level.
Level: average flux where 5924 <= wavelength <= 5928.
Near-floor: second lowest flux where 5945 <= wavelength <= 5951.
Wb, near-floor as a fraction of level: 0.97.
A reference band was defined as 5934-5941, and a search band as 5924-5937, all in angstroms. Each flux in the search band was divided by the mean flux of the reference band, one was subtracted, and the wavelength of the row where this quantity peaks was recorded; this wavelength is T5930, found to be 5929.67 angstroms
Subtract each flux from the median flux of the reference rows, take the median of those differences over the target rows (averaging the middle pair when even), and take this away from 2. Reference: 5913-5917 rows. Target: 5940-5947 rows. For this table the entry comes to 2.26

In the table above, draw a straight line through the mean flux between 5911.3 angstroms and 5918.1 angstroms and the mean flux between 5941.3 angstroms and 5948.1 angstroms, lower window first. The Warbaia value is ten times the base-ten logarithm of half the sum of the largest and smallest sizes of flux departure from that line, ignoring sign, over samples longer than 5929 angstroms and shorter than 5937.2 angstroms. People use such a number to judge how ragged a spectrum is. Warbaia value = -5.1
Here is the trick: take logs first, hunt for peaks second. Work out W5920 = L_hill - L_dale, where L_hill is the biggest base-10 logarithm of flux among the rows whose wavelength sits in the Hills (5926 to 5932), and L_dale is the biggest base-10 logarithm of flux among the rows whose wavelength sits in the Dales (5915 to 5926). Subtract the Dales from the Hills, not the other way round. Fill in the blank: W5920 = 0.010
